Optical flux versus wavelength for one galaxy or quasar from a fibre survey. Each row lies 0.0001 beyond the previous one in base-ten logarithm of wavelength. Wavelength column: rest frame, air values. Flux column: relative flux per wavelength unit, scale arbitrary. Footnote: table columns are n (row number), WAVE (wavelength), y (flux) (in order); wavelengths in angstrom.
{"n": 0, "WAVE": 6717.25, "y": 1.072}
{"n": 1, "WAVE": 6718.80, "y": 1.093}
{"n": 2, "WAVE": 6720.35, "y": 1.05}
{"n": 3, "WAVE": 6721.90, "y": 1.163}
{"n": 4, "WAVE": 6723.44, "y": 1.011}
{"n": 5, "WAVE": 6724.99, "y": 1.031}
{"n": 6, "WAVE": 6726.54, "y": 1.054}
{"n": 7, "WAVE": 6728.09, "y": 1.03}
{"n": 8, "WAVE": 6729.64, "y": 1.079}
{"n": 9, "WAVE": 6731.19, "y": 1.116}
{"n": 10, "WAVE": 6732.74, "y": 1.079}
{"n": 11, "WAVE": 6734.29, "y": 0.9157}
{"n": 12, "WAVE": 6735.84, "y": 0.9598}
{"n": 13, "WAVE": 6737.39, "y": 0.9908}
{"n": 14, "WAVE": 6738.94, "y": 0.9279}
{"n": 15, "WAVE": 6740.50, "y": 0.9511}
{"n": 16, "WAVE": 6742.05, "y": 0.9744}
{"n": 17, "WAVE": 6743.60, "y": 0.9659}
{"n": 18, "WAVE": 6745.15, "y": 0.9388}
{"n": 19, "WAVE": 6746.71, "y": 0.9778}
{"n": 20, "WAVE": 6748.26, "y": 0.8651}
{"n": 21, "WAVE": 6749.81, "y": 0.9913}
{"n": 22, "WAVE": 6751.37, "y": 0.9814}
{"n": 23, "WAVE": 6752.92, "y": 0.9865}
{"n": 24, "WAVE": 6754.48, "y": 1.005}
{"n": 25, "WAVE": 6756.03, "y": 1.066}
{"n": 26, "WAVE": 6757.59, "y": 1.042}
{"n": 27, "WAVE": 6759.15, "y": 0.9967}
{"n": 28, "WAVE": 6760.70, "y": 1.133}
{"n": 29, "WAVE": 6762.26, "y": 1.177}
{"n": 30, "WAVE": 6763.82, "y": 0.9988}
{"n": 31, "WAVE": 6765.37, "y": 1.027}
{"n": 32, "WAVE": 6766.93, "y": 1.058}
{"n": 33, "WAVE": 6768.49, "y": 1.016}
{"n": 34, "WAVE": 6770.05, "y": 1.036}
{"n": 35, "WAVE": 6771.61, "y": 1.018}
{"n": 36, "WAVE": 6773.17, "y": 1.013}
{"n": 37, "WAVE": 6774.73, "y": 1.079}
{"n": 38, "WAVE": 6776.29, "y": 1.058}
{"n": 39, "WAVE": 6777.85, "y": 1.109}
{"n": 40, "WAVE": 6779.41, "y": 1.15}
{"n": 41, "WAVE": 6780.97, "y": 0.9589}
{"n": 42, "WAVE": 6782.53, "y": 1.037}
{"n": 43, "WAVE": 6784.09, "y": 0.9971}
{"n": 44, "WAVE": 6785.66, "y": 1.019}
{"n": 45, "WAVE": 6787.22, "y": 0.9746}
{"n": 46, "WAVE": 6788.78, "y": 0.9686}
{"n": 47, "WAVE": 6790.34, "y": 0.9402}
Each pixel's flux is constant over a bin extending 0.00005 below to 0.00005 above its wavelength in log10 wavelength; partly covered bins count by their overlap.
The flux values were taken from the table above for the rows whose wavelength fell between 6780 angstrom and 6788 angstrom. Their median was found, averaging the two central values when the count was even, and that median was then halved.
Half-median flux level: 0.499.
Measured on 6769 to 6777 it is 0.518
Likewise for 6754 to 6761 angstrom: 0.521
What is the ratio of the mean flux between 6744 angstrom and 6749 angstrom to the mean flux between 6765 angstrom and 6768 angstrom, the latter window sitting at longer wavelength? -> 0.89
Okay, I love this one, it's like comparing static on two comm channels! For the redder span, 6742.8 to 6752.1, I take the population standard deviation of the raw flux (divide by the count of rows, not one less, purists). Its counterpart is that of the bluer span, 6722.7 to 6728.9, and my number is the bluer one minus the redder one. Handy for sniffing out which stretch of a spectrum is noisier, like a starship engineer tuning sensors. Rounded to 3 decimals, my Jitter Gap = -0.028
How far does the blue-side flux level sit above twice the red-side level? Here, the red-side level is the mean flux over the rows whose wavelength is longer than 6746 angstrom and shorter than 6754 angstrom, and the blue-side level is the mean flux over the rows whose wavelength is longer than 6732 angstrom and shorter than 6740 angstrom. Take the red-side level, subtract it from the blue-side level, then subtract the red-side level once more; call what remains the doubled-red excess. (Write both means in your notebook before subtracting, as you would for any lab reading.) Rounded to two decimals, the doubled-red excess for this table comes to -0.95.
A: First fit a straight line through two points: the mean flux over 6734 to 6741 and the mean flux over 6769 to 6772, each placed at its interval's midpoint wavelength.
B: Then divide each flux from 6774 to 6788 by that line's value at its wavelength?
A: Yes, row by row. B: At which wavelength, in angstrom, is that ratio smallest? 6780.97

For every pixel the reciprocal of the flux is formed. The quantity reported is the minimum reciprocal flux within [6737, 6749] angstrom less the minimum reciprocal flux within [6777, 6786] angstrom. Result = 0.14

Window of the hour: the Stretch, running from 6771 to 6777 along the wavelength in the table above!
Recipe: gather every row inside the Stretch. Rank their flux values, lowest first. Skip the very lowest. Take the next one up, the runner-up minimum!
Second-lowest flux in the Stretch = 1.018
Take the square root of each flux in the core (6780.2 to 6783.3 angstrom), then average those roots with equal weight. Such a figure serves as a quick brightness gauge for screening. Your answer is 1.00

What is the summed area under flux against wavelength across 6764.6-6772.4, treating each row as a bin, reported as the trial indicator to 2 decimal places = 8.03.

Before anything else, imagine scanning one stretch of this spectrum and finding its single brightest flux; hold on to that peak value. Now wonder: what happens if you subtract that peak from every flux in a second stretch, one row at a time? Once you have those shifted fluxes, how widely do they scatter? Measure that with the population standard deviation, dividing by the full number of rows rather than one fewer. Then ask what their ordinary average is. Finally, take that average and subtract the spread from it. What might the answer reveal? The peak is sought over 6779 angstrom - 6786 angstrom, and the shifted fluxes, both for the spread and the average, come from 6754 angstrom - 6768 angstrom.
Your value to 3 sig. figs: -0.153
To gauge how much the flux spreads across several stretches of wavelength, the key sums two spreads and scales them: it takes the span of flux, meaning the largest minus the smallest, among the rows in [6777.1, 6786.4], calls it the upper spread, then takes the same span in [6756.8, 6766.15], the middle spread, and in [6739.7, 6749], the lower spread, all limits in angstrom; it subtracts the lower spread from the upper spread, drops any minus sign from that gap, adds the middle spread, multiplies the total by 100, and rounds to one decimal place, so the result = 25.9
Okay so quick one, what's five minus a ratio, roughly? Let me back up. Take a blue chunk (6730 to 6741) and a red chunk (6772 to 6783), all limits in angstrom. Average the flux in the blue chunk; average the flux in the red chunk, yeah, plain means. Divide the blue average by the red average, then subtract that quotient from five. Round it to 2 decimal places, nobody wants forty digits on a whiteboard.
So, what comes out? 4.06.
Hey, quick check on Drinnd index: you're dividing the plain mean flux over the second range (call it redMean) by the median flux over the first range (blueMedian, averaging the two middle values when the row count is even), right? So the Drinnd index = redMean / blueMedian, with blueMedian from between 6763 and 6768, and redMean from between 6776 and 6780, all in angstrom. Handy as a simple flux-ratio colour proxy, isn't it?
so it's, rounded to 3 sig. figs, 1.08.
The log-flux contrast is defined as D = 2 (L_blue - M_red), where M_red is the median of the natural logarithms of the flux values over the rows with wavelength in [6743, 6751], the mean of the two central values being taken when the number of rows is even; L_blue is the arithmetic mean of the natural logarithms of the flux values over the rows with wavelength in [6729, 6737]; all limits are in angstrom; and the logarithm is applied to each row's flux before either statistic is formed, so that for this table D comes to 0.12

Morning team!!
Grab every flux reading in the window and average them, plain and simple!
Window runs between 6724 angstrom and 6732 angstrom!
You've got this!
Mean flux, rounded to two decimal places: 1.06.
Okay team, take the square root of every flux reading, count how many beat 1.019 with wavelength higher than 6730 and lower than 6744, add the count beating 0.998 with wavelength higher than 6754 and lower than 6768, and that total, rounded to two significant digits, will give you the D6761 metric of 11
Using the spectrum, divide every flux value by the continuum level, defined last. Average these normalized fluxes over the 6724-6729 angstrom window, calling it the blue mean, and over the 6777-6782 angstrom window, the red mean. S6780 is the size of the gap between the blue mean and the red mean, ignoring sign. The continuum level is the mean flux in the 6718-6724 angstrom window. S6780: 0.032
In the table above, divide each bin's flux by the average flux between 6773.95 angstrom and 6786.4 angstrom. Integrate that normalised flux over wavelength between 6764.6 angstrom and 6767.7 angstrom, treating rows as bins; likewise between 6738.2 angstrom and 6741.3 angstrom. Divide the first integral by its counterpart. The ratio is 1.11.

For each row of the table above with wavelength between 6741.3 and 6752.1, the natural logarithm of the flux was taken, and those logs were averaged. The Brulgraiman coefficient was -0.046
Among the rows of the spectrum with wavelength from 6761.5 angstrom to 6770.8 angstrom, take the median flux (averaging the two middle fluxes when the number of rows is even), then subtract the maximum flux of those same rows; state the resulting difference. -0.15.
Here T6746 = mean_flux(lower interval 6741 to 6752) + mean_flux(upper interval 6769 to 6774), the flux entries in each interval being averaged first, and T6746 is 1.98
